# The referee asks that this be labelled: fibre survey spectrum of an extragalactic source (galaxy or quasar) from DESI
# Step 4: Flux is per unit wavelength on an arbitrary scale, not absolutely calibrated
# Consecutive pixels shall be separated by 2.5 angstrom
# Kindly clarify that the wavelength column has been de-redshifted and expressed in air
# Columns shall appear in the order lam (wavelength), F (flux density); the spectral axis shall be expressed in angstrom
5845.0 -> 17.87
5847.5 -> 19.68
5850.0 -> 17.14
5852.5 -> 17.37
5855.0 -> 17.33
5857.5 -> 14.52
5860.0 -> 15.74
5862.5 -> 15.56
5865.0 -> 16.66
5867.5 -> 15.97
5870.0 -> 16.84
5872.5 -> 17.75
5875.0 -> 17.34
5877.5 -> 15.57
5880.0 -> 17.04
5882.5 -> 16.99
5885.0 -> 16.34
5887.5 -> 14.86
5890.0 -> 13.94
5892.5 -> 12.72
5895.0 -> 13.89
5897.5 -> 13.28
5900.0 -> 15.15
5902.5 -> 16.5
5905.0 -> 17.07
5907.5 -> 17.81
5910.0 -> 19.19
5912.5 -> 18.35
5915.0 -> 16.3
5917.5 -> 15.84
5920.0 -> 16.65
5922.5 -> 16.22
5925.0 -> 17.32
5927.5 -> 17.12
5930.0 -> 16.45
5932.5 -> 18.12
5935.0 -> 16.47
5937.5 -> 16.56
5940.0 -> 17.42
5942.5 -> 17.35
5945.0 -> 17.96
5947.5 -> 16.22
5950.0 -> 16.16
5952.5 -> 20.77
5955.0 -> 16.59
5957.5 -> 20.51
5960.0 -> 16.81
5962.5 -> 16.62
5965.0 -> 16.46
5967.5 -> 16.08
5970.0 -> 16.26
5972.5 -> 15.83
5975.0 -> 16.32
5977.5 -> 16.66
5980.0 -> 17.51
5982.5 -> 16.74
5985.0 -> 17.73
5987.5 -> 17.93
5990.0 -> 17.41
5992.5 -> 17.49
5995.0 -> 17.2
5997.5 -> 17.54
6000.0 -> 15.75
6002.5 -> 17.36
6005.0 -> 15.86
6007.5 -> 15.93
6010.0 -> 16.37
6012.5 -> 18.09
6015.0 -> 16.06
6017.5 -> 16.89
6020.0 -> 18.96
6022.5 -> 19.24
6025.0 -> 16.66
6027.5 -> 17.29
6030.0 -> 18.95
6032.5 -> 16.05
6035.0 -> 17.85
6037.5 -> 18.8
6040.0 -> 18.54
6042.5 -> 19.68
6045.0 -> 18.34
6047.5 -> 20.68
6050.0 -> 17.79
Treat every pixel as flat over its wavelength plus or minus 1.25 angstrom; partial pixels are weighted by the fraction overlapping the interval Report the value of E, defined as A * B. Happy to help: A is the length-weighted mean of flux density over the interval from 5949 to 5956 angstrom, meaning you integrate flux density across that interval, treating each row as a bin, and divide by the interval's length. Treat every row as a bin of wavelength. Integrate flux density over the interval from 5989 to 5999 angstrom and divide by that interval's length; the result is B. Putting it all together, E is 312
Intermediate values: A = 17.9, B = 17.4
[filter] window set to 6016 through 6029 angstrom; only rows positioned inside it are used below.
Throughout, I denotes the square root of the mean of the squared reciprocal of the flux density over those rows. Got 0.0565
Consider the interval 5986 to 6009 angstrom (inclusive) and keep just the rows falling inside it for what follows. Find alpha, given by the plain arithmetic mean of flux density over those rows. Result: 16.9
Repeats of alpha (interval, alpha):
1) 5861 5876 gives 16.7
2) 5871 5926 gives 16.2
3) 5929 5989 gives 17.1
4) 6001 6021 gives 16.9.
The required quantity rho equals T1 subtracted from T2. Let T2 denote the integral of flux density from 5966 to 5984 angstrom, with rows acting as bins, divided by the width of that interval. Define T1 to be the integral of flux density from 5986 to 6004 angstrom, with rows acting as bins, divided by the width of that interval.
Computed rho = -0.7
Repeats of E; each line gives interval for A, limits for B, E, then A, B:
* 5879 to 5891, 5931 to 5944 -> 272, 15.8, 17.2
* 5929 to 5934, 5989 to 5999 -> 300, 17.3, 17.4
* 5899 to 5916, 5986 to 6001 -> 297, 17.2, 17.3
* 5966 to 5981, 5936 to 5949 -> 280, 16.4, 17.1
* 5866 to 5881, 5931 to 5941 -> 287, 16.7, 17.1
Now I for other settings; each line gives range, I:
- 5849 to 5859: 0.0608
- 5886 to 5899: 0.0731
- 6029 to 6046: 0.0549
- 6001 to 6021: 0.0594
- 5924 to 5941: 0.0587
